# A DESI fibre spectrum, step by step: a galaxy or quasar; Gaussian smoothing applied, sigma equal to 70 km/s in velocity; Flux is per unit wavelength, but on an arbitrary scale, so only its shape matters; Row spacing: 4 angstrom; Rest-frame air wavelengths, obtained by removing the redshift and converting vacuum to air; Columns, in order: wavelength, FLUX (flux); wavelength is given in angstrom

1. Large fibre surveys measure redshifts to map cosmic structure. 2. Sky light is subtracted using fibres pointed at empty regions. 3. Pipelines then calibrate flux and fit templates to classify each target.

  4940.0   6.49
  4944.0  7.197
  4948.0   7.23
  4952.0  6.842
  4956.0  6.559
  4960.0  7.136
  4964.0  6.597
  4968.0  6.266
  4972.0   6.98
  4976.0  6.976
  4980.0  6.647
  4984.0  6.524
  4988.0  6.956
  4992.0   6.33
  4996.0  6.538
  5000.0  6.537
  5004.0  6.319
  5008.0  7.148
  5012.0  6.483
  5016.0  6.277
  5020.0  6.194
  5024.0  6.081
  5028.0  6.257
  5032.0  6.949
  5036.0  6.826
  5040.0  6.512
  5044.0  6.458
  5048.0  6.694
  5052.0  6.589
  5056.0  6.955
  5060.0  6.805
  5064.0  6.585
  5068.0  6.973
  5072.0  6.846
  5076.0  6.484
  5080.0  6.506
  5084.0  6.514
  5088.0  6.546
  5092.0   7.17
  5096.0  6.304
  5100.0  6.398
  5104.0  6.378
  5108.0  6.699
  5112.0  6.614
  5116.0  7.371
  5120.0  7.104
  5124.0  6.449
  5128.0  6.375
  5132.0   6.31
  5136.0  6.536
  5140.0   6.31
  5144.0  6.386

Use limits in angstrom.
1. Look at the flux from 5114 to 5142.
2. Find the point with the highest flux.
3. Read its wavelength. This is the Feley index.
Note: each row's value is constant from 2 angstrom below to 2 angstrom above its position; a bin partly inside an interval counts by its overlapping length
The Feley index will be 5116.0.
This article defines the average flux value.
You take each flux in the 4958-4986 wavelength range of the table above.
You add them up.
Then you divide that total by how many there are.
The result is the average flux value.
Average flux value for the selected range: 6.73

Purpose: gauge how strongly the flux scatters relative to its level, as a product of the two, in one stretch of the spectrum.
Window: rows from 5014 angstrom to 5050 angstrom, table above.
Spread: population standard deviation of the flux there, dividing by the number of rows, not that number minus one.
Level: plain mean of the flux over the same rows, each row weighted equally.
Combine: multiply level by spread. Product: 1.83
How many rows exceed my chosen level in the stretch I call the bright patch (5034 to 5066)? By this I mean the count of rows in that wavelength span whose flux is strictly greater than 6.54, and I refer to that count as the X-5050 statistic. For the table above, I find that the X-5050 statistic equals 6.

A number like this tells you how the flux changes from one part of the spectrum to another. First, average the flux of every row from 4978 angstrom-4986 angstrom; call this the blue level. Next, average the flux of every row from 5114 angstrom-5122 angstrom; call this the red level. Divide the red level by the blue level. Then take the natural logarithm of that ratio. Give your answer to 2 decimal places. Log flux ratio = 0.09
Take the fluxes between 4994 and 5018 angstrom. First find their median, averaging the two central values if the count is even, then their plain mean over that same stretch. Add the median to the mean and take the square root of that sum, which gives 3.61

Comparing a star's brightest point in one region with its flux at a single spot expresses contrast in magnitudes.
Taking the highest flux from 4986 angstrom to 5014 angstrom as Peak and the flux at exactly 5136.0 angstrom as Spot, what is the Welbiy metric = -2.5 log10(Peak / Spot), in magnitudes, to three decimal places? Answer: -0.097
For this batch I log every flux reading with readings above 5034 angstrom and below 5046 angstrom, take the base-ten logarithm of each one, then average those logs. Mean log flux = 0.819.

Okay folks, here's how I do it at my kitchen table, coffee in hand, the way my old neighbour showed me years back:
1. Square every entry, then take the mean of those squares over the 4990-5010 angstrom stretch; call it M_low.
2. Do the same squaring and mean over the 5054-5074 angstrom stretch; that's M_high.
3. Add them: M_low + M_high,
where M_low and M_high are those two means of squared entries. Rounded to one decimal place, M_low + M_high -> 90.0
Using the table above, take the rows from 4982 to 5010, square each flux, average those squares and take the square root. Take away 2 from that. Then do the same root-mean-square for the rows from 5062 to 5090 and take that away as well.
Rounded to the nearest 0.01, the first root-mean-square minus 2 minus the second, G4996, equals -2.01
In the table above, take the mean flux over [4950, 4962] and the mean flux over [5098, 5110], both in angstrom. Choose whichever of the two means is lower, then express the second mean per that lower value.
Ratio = 1.00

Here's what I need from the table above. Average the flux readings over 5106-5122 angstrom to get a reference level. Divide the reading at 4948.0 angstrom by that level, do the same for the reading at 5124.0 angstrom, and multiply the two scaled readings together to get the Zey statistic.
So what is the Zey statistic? 0.97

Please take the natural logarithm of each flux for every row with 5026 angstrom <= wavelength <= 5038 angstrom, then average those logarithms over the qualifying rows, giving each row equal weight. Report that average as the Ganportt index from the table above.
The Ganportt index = 1.90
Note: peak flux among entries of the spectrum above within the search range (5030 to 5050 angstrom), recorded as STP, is 6.949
